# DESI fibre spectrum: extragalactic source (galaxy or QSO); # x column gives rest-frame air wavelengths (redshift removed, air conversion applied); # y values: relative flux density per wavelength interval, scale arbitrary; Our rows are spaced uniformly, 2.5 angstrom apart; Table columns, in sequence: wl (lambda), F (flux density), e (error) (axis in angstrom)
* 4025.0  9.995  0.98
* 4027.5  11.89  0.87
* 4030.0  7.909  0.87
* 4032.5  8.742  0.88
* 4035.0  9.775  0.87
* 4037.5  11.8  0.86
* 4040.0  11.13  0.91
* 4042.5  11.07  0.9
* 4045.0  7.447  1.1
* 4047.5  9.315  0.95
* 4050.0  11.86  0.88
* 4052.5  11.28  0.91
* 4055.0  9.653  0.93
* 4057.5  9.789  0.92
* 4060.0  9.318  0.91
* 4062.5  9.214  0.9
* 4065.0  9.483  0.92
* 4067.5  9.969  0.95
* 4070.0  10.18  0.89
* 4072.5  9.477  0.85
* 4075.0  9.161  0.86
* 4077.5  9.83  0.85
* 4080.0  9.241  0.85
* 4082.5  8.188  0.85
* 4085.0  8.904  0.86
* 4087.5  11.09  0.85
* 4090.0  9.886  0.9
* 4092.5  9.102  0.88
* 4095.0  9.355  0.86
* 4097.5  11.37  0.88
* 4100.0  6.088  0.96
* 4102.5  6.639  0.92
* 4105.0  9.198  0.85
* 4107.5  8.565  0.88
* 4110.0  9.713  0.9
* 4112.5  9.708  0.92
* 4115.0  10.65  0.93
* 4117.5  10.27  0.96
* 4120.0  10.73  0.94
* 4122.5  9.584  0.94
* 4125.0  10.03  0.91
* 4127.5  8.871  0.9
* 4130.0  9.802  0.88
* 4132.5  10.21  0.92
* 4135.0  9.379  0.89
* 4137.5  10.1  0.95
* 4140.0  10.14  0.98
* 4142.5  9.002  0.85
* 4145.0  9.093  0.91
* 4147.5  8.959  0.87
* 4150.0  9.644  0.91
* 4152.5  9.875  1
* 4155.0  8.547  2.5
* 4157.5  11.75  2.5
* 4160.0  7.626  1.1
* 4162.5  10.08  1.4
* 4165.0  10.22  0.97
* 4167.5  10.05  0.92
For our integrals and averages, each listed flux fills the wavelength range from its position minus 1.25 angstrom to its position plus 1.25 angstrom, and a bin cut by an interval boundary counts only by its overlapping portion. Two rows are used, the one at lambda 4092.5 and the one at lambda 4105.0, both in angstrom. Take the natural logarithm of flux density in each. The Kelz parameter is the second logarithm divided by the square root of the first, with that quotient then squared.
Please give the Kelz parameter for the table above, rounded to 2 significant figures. 2.2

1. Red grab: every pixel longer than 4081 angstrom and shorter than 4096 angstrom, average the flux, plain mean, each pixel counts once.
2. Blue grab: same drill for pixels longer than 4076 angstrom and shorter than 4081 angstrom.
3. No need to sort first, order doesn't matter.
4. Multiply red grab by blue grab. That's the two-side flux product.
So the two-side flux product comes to 90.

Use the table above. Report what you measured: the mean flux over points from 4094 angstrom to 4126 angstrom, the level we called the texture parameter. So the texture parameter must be 9.4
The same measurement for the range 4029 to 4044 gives 10.1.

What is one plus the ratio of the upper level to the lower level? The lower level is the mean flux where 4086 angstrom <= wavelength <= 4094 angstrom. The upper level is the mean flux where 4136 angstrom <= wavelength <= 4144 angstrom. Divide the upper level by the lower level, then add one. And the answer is 1.97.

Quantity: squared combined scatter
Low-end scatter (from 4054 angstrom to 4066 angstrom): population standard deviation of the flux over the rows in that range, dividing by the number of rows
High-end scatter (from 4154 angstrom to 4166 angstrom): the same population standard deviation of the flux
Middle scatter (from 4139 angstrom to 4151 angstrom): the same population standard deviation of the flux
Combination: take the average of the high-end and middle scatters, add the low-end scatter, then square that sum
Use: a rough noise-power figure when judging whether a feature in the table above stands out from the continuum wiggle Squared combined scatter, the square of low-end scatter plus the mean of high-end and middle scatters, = 1.3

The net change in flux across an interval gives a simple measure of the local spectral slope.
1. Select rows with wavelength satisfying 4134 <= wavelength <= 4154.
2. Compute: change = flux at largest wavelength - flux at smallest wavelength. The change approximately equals 0.5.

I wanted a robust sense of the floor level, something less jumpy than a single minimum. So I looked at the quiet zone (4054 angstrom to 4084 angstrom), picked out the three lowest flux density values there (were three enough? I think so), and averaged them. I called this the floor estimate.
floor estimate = 8.85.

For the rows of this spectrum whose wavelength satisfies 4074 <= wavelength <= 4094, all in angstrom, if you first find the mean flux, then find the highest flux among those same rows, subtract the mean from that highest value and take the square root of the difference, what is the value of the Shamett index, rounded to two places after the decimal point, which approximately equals 1.29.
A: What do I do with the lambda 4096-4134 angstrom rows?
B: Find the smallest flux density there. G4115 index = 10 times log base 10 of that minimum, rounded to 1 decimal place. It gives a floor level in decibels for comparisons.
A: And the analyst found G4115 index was 7.8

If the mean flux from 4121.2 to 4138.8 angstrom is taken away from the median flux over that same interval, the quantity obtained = 0.09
